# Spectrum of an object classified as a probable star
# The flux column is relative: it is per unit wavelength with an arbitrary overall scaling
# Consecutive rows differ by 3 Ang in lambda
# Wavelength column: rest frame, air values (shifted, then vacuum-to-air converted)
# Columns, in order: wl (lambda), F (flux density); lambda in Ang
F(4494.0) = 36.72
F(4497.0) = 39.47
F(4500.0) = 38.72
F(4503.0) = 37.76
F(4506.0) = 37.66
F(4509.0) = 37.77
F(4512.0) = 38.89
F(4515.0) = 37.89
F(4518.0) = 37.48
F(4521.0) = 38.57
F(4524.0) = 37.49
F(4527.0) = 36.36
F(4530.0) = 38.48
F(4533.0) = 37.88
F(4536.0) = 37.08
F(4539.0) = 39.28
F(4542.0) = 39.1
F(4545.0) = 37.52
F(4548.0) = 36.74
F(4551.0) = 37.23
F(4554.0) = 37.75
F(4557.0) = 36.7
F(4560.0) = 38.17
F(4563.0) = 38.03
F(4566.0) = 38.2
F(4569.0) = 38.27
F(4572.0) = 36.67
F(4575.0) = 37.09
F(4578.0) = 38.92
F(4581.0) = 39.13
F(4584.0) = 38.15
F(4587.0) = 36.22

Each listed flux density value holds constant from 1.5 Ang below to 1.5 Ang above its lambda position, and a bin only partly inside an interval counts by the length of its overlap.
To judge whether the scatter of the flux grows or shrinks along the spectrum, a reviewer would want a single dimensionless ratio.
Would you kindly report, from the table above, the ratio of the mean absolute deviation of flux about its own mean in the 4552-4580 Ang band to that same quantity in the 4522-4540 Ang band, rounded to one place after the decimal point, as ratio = 0.8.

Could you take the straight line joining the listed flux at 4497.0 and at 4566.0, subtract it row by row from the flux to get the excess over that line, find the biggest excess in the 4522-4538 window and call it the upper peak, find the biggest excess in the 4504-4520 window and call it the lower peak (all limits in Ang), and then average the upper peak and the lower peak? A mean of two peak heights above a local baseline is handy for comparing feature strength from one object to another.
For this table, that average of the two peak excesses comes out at -0.34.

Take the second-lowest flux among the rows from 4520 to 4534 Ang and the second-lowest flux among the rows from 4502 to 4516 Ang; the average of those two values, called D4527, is 37.6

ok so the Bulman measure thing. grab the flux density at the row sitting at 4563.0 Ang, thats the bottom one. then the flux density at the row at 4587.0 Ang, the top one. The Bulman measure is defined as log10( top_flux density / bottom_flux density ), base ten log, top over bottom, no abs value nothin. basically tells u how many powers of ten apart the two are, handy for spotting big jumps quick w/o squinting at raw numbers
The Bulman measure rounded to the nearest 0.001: -0.021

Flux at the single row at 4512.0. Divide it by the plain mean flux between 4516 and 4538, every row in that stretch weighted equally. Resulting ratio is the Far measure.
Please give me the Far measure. 1.03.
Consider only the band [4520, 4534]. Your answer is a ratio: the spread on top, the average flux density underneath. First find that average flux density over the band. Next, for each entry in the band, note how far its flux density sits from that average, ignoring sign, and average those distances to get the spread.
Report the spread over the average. 0.018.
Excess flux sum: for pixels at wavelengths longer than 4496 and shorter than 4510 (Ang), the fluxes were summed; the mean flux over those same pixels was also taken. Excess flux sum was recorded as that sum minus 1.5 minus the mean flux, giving 152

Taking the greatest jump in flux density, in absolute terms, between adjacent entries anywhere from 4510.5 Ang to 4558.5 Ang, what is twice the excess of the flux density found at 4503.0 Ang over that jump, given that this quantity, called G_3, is 71.1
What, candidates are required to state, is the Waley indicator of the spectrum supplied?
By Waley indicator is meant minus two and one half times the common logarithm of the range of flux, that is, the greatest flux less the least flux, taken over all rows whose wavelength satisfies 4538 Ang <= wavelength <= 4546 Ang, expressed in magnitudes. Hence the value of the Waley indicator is -0.61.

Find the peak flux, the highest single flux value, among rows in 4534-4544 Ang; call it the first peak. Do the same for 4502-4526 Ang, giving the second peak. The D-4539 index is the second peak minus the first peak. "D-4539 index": -0.39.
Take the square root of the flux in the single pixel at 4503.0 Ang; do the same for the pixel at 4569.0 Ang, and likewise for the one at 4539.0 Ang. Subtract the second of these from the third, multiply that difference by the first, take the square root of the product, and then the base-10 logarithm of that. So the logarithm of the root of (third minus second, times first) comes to -0.15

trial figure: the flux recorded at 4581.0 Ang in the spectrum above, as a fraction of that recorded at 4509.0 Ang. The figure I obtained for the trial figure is 1.036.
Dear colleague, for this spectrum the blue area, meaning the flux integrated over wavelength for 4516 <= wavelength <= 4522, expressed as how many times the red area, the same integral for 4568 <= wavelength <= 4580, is 0.5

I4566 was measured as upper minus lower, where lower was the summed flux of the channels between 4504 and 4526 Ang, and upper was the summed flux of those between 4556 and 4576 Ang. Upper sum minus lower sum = -2.6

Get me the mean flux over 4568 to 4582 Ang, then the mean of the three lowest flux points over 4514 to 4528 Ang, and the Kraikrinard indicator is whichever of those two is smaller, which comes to 37.1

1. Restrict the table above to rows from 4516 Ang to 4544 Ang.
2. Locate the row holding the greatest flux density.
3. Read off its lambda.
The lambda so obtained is 4539.0 Ang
